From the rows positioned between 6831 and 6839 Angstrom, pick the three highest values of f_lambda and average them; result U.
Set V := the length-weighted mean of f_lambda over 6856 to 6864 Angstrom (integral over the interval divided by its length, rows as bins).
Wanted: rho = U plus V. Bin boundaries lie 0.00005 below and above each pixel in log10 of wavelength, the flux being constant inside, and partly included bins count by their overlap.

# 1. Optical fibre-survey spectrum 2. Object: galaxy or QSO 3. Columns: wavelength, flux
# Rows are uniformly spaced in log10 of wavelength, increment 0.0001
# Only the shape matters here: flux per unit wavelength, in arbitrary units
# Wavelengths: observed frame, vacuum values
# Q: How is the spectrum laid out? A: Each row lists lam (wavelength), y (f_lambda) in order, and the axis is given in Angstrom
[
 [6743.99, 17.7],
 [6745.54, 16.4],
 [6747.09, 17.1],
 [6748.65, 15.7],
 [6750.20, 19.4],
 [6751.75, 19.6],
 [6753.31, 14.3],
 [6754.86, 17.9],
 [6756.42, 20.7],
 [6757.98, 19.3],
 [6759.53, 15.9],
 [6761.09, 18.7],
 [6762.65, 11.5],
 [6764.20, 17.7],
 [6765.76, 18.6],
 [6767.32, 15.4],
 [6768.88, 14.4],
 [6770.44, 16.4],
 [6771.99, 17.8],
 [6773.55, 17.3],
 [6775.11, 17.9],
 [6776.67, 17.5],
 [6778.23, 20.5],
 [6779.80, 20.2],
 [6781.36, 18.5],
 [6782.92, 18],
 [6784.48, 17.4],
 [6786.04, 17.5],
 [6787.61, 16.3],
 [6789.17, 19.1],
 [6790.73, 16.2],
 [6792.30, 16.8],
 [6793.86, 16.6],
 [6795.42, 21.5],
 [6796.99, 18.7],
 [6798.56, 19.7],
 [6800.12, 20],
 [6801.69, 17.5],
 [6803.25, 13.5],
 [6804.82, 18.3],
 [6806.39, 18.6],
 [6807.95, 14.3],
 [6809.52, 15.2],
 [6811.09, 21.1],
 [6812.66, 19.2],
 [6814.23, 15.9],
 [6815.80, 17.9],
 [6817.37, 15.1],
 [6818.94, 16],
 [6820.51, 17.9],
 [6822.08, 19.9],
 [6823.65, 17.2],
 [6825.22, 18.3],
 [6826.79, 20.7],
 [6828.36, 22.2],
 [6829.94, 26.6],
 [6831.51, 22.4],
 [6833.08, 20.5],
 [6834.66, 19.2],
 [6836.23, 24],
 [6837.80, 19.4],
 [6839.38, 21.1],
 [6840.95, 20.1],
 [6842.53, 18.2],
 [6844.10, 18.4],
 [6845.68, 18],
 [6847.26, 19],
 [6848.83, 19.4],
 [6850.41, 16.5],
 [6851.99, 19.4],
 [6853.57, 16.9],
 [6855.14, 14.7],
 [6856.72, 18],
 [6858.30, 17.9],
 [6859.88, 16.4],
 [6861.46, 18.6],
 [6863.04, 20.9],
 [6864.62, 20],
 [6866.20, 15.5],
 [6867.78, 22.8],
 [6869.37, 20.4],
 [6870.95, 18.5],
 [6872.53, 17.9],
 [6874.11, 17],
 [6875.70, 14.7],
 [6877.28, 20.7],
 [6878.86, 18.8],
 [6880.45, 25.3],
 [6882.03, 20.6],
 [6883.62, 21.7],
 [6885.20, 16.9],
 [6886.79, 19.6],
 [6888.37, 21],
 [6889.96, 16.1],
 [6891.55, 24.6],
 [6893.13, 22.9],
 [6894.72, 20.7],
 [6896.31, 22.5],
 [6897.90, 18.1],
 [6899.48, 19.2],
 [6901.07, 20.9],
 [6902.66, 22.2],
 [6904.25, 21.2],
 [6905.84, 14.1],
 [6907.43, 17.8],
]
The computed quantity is 40.7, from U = 22.3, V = 18.4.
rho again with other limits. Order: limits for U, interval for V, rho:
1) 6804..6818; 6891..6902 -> 40.9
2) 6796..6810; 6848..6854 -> 37.6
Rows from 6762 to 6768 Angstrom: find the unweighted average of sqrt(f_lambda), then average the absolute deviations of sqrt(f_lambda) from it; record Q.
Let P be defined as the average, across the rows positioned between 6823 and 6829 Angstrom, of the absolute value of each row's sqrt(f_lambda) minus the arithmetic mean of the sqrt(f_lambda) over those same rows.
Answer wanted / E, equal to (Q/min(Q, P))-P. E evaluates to 1.23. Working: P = 0.21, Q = 0.30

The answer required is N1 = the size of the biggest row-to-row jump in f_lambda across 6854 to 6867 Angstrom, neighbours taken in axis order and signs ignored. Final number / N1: 4.5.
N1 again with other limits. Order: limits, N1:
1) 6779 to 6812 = 5.9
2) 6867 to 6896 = 8.5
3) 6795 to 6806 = 4.8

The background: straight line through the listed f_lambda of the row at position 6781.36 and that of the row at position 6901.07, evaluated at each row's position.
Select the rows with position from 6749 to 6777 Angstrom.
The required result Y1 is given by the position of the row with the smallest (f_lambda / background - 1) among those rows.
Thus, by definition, 6762.65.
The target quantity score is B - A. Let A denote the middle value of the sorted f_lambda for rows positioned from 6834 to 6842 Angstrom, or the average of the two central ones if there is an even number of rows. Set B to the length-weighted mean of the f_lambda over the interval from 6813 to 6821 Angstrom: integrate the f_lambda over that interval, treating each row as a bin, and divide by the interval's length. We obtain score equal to -3.4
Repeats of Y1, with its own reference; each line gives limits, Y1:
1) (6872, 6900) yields 6875.70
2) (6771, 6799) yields 6790.73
